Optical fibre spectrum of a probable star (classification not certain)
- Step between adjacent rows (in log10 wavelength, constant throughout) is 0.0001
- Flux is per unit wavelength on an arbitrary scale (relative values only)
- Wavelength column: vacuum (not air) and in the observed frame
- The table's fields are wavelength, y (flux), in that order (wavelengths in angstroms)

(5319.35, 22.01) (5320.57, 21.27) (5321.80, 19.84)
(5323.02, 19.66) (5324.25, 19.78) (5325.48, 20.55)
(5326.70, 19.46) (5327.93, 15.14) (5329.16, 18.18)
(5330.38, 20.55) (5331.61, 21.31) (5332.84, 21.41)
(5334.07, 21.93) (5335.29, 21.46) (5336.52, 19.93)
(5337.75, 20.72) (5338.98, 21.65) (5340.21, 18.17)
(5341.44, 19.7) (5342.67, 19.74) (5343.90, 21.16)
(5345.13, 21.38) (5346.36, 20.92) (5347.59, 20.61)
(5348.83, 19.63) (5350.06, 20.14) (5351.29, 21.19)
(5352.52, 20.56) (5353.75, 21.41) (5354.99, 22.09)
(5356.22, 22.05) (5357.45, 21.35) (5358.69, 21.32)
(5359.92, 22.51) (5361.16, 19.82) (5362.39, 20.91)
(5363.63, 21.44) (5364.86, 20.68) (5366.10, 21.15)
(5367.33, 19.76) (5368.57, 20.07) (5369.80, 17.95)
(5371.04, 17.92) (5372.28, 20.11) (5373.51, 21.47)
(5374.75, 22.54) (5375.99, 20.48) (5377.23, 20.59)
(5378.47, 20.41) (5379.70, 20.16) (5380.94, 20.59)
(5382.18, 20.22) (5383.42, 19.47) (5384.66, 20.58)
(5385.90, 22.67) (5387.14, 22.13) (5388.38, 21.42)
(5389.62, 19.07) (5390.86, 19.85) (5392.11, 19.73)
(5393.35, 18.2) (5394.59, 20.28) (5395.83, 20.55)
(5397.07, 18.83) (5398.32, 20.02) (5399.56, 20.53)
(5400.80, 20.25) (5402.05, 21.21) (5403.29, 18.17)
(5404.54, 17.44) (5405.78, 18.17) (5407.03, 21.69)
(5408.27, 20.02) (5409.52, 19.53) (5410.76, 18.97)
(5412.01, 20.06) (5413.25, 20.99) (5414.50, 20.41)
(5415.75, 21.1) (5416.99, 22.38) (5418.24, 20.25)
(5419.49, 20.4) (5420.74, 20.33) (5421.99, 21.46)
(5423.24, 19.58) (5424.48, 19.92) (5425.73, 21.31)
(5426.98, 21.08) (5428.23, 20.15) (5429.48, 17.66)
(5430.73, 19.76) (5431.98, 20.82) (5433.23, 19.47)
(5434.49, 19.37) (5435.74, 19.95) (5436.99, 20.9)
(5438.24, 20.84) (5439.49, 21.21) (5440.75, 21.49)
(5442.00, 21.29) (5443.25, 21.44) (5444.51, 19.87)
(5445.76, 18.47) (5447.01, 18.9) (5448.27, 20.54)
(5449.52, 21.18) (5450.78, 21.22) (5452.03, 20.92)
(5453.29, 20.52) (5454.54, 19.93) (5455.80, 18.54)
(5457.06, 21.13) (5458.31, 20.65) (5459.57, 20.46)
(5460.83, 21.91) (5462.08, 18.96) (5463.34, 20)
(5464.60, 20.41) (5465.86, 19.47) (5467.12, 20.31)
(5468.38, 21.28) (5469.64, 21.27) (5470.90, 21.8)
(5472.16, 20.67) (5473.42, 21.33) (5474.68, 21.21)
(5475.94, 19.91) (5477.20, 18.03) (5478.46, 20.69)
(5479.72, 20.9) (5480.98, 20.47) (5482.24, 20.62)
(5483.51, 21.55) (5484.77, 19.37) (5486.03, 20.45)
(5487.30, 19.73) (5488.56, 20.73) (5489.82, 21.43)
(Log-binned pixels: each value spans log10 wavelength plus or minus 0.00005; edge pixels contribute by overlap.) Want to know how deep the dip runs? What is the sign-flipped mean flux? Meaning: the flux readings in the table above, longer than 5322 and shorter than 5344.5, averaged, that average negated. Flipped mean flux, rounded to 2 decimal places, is -20.03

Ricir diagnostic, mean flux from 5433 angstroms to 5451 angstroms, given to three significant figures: 20.4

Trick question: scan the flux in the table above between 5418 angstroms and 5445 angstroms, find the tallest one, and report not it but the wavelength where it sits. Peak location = 5440.75 angstroms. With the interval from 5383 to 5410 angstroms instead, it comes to 5385.90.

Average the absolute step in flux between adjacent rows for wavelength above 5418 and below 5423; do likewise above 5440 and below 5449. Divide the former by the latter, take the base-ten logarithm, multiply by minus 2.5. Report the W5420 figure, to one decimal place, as 0.8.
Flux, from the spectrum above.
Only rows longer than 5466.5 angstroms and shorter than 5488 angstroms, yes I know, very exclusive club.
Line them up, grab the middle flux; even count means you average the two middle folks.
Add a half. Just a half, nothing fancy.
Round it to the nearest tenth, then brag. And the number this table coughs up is 21.2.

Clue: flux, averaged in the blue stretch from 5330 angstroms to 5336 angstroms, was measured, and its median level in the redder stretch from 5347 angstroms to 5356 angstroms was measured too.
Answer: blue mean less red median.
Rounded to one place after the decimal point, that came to 0.7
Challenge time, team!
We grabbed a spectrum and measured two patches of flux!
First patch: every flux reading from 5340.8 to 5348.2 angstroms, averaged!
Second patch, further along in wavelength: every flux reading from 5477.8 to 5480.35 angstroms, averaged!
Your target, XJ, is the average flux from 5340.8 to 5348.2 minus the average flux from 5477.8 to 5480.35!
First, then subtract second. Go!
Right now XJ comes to -0.21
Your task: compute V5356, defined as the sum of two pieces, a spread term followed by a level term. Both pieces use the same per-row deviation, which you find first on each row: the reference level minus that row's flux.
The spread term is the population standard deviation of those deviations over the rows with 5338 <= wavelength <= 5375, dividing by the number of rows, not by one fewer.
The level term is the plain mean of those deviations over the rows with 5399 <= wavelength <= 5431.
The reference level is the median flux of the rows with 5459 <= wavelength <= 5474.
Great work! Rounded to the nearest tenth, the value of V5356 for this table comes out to 1.6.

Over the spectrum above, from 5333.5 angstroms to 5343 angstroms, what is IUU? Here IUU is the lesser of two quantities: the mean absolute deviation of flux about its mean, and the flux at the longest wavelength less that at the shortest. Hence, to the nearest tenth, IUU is -2.2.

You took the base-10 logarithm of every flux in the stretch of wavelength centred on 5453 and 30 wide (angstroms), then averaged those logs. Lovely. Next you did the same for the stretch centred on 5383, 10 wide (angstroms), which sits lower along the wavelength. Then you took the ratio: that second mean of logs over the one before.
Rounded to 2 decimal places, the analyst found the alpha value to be 1.01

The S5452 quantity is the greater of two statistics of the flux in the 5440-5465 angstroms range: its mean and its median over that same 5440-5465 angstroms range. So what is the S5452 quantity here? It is 20.5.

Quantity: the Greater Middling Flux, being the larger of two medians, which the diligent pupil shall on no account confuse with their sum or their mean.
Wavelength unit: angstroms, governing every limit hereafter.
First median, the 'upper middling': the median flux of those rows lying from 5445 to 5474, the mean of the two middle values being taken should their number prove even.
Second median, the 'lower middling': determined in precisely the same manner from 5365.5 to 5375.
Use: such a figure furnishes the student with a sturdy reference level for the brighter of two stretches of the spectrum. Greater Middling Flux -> 20.54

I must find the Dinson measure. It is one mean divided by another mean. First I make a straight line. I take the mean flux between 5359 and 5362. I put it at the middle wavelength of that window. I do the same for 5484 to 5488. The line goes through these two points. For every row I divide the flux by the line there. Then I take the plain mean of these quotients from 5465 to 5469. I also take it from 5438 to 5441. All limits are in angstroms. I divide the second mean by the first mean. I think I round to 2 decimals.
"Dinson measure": 1.03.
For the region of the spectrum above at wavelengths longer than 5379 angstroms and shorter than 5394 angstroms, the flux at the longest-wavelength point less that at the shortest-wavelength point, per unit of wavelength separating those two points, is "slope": -0.14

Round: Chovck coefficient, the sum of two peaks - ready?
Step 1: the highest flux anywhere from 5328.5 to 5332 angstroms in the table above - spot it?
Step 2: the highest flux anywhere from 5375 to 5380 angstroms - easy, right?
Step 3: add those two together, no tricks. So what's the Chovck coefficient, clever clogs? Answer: 41.9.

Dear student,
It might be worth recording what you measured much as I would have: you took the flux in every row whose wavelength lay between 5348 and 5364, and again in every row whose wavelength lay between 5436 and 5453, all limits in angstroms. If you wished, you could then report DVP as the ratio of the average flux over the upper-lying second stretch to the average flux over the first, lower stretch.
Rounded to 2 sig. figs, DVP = 0.98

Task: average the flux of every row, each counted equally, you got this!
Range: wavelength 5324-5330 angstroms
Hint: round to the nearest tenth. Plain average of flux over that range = 18.6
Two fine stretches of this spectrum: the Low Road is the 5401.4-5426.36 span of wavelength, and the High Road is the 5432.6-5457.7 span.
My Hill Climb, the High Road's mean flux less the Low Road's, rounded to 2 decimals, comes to 0.19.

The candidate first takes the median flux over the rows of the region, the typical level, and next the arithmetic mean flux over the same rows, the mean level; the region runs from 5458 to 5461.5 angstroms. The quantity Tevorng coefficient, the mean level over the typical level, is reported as 1.02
